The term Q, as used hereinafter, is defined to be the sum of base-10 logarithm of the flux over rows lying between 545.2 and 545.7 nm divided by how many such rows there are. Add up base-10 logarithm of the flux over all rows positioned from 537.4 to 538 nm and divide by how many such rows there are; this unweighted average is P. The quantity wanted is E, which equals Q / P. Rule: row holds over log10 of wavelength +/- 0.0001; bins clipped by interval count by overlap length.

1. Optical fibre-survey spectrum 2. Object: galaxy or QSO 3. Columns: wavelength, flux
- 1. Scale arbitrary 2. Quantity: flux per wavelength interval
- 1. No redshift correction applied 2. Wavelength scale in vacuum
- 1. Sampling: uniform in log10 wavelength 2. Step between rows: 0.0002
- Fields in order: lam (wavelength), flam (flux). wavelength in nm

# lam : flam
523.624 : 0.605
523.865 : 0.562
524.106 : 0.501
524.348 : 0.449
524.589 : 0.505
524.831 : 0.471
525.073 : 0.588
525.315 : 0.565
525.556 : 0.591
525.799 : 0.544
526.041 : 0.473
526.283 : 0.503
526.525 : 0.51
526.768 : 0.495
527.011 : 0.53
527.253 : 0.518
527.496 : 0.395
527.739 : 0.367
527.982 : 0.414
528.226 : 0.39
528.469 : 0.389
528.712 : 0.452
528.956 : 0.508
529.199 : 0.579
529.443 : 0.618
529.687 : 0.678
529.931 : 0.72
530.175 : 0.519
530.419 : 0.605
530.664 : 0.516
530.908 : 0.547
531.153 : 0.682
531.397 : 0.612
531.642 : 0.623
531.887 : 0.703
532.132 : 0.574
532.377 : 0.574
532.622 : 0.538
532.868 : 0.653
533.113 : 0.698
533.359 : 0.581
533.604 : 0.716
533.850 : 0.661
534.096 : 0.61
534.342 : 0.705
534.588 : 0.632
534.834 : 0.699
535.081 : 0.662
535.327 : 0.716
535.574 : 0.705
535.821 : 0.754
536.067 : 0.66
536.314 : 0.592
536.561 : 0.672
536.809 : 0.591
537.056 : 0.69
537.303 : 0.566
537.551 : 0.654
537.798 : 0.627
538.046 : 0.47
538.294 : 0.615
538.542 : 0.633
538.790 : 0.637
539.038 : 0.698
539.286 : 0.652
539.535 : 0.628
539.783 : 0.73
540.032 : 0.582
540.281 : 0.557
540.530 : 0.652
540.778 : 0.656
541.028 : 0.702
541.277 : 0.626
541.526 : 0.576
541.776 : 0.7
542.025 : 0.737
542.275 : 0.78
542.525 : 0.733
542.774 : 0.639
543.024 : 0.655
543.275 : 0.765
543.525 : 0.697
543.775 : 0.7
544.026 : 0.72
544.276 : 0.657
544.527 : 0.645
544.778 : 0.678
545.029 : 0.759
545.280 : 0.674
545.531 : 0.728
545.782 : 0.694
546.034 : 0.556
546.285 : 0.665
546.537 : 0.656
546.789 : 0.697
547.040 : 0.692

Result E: 0.8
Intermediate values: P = -0.19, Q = -0.15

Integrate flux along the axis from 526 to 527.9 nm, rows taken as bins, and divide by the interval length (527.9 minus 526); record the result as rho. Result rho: 0.47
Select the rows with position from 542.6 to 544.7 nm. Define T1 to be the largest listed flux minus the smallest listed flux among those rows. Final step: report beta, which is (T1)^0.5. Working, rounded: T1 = 0.126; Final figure 0.35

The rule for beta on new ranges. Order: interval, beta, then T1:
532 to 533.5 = 0.40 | 0.160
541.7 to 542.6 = 0.28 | 0.080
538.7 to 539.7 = 0.26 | 0.070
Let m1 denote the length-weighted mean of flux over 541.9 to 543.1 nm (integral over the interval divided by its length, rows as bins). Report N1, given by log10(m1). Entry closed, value -0.15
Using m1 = 0.71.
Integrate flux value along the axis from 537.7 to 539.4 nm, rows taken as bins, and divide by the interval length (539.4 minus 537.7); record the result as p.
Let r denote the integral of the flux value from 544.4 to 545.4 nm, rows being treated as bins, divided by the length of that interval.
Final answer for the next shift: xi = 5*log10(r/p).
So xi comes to 0.23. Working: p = 0.619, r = 0.69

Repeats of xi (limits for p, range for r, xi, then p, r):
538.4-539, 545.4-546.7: 0.06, 0.644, 0.66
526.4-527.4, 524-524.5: -0.15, 0.510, 0.48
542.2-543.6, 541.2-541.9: -0.24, 0.710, 0.63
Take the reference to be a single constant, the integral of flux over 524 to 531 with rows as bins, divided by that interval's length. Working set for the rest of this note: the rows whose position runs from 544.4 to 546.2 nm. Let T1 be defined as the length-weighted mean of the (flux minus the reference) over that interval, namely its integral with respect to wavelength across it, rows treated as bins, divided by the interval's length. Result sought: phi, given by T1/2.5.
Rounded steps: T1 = 0.161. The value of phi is 0.064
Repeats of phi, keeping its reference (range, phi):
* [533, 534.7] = 0.057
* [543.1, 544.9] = 0.071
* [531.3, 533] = 0.039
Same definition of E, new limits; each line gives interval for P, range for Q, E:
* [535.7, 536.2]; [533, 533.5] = 1.3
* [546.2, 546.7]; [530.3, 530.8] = 1.4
